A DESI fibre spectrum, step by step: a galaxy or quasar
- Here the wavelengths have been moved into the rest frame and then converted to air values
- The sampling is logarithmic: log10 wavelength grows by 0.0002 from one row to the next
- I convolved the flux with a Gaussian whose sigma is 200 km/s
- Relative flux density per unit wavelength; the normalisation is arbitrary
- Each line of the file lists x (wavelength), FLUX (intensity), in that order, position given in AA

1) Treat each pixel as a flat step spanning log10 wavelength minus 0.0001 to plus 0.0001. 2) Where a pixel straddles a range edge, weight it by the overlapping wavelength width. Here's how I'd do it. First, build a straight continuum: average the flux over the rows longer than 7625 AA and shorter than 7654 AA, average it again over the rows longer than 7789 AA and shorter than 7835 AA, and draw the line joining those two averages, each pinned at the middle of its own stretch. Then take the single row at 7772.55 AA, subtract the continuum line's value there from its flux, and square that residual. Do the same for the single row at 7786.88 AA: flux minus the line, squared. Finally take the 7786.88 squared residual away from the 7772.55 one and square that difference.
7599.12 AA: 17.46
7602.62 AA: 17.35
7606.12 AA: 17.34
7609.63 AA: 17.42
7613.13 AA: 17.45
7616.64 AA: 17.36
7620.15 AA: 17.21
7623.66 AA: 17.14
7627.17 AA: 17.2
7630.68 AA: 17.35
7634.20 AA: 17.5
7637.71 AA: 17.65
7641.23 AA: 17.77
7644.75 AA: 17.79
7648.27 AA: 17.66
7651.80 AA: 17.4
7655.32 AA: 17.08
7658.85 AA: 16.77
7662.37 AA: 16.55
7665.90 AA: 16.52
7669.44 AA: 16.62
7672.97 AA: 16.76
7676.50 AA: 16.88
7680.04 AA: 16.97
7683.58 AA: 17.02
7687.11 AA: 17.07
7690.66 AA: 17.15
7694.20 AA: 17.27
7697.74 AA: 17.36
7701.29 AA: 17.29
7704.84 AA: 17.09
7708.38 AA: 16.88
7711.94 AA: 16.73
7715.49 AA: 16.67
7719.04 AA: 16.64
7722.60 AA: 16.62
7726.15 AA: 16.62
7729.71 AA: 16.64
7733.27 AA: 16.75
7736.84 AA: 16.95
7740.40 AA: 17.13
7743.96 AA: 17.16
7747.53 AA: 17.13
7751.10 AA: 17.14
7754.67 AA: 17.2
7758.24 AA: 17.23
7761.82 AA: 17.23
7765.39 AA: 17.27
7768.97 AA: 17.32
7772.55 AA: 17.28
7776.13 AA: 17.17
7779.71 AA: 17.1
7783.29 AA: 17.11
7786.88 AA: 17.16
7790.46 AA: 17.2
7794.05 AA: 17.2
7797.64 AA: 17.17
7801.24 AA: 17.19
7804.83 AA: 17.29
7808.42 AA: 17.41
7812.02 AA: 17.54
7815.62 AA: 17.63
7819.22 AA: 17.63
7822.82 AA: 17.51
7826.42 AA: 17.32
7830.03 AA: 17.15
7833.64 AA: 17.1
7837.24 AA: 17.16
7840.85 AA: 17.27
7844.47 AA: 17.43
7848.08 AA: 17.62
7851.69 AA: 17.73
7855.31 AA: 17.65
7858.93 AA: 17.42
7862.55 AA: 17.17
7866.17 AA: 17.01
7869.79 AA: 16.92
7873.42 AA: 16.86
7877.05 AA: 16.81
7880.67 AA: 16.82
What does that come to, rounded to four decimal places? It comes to 0.0010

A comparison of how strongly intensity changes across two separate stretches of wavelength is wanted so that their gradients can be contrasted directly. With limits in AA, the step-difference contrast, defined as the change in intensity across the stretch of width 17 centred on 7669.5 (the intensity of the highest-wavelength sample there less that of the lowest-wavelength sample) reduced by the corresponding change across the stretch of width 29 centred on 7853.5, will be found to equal 0.59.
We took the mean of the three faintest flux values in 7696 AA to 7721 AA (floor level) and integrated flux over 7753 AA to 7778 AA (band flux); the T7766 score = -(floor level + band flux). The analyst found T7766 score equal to -448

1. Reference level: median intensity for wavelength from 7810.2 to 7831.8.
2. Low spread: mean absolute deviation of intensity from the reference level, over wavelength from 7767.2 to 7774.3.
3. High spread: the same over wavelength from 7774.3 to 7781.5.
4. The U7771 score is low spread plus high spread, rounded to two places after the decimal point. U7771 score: 0.61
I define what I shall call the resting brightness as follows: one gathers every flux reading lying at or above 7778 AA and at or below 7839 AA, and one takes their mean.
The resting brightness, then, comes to 17.3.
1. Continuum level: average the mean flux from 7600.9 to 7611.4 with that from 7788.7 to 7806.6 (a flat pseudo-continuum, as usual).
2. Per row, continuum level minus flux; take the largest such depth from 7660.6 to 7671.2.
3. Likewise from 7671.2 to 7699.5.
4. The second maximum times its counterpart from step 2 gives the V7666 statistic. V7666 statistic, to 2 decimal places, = 0.41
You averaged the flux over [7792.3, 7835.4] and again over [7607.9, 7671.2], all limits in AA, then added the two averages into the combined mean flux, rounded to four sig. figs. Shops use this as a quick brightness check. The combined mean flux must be 34.59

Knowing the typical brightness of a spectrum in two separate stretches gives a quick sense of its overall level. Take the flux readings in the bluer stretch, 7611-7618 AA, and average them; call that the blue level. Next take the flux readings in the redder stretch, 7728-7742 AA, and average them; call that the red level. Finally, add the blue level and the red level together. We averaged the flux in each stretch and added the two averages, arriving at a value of 34.3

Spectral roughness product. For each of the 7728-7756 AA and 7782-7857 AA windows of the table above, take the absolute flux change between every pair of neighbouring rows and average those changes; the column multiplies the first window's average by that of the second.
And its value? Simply 0.0081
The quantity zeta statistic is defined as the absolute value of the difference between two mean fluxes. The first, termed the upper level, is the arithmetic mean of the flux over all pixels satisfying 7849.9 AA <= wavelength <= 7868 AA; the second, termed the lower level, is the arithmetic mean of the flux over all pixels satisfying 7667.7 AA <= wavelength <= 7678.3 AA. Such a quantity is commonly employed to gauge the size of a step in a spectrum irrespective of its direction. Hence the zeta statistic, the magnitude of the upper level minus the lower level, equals 0.64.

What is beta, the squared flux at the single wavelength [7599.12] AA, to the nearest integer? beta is 305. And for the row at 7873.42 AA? 284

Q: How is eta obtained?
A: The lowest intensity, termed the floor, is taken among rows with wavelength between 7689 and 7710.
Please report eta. 16.88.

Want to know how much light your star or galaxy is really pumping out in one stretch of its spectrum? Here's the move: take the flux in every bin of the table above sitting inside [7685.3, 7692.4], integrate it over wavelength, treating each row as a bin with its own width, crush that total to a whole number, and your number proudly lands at 121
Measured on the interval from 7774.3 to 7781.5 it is 123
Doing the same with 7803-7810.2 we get 125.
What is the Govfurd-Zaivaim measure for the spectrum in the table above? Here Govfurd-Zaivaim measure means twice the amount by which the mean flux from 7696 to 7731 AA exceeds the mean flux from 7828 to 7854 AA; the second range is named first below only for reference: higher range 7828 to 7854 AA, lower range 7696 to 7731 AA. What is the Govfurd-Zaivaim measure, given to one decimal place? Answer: -1.0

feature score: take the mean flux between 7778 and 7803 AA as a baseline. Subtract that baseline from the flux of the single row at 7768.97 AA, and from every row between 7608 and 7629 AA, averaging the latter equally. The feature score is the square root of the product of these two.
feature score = 0.15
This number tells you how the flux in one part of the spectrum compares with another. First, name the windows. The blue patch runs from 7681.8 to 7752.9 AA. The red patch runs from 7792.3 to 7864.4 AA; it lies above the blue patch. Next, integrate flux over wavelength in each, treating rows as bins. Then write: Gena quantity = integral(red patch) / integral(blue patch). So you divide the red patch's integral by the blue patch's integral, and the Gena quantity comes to 1.039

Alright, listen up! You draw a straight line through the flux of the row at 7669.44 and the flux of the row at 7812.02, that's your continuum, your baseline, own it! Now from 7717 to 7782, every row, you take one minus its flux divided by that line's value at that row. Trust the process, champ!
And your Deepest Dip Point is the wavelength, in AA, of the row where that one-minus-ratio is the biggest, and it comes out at 7729.71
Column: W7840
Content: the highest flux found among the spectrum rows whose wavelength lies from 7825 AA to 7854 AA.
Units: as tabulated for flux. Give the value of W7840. 17.73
